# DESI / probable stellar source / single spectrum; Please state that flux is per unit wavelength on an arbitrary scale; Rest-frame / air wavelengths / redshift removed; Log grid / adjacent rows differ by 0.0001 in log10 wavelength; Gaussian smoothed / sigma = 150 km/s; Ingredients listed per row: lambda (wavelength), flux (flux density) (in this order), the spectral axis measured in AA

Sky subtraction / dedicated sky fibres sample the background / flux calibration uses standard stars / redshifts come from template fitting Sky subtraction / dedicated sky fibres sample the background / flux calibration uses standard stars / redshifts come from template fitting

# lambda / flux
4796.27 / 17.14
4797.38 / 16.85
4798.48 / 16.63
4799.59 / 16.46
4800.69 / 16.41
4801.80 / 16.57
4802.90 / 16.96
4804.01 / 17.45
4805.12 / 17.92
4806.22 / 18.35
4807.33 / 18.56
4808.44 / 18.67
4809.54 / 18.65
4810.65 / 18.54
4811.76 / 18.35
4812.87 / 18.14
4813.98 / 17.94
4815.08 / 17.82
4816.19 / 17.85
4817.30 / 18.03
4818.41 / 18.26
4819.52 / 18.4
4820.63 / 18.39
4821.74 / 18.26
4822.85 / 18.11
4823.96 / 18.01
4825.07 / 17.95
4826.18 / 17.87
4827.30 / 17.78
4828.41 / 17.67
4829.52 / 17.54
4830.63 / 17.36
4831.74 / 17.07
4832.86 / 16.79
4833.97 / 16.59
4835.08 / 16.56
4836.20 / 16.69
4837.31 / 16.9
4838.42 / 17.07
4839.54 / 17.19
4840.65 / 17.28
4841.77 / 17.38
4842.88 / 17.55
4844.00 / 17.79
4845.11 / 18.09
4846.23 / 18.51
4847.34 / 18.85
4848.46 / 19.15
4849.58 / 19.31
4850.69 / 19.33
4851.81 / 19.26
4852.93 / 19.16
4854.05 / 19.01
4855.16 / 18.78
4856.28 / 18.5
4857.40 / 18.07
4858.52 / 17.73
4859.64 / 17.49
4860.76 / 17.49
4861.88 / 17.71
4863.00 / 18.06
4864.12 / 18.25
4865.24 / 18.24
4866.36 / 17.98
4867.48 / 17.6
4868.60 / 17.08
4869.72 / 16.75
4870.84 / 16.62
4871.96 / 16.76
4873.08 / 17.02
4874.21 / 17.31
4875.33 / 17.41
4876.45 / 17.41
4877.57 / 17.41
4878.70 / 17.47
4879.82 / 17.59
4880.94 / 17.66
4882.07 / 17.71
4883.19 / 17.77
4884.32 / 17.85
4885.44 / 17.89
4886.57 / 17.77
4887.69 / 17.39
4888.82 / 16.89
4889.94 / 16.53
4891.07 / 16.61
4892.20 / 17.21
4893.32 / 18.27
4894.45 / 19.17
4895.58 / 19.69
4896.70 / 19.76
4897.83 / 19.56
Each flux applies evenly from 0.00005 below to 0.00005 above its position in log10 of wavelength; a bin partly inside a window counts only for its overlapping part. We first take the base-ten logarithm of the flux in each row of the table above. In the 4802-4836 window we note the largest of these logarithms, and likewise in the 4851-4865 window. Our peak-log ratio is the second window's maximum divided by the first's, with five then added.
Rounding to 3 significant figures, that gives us 6.01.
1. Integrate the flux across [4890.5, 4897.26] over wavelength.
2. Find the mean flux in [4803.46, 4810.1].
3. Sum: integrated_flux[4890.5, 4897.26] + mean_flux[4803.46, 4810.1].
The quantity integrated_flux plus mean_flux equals 143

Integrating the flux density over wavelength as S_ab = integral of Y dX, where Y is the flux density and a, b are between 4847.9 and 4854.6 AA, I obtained 129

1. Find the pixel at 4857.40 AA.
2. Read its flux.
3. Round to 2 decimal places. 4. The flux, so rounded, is 18.07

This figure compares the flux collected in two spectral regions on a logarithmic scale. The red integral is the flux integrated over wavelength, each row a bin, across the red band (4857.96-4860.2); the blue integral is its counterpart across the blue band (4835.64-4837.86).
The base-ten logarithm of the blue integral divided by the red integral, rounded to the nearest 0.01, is -0.02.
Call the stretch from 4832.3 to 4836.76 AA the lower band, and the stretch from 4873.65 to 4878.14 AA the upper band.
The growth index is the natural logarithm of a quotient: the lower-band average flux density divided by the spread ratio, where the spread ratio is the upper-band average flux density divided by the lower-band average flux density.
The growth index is 2.77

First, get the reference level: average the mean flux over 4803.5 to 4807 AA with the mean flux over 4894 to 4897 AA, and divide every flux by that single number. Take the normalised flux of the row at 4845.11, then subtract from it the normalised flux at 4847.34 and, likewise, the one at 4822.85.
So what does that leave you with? -1.01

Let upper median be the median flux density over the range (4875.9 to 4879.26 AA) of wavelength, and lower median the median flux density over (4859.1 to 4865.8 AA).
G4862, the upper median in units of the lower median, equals 0.97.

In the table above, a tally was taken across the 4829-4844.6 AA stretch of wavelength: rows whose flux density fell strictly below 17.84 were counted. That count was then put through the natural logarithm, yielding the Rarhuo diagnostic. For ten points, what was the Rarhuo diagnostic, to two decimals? 2.64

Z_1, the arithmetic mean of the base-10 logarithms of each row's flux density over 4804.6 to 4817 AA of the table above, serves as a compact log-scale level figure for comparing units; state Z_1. 1.26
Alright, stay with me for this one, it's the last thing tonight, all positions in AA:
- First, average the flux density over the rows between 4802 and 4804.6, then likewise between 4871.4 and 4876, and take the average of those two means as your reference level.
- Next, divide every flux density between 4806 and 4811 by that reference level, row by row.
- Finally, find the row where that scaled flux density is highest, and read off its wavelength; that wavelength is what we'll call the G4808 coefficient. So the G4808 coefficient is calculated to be 4808.44 AA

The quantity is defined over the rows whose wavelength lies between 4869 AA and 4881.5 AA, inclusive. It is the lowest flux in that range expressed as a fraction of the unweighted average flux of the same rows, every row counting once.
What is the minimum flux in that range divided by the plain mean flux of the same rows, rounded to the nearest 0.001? 0.965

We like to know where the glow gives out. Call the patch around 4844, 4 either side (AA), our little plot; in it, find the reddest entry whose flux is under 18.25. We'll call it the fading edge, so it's 4845.11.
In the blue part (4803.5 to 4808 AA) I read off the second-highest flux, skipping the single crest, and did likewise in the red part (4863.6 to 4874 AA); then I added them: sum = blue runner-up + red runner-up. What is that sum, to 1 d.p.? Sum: 36.6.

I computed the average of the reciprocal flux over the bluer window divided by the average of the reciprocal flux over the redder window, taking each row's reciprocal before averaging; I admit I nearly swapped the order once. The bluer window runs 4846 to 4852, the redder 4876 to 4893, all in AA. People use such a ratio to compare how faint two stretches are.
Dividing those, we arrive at 0.91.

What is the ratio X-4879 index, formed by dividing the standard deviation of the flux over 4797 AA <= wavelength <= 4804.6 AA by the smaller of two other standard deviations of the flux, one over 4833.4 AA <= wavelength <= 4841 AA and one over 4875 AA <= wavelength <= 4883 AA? 2.8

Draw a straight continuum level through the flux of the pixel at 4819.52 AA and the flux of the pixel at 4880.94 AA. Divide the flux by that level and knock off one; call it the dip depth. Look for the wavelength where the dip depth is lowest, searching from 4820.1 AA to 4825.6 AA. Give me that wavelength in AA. 4825.07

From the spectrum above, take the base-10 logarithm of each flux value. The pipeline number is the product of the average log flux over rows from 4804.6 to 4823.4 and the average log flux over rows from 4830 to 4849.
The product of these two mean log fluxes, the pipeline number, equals 1.57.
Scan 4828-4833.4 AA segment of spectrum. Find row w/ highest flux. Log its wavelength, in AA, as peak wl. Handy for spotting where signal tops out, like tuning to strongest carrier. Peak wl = 4828.41 AA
